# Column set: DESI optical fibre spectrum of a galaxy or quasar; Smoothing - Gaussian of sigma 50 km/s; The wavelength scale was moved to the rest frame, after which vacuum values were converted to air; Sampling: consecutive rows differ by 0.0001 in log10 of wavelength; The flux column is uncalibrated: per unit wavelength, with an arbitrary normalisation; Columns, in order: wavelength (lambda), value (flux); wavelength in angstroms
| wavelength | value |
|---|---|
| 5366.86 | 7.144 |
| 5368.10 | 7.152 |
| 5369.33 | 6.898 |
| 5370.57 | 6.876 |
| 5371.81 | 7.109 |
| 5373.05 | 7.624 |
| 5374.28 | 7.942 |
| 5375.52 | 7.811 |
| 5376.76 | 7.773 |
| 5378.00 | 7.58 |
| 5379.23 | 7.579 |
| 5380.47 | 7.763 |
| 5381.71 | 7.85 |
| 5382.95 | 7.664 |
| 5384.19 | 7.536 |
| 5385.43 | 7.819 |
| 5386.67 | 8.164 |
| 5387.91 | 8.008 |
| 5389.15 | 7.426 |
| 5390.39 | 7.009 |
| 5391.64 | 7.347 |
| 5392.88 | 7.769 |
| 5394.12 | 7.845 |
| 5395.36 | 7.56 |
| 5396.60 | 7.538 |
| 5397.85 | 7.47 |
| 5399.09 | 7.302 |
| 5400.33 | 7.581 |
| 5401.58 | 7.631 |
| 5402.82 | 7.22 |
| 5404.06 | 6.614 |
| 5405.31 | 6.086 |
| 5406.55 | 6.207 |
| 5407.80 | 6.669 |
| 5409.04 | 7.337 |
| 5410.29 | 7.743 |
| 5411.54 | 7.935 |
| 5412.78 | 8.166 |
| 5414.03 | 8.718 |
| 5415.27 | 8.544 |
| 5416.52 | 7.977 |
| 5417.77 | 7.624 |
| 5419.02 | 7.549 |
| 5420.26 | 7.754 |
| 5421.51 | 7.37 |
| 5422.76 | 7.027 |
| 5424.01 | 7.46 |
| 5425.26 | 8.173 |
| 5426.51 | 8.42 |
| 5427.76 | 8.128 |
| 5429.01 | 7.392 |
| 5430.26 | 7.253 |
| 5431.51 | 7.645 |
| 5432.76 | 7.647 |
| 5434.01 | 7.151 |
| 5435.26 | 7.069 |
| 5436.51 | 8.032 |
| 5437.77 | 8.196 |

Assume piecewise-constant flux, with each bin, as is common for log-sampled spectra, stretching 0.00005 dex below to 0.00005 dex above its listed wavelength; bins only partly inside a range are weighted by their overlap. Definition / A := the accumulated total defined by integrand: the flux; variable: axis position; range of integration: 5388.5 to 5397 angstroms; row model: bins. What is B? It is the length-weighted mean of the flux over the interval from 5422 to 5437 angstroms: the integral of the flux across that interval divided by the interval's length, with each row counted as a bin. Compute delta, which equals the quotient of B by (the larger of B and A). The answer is 0.12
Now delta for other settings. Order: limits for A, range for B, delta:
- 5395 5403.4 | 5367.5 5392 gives 0.12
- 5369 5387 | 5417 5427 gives 0.06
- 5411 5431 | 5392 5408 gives 0.05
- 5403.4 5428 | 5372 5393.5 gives 0.04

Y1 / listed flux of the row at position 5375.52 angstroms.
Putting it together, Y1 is 7.811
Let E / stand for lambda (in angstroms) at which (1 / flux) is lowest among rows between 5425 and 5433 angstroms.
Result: 5426.51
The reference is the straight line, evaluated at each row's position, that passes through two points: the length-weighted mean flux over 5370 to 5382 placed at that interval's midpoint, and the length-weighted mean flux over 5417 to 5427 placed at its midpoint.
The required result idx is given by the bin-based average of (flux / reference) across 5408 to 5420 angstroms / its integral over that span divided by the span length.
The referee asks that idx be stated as 1.03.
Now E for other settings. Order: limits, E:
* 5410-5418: 5414.03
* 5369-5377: 5374.28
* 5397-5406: 5401.58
